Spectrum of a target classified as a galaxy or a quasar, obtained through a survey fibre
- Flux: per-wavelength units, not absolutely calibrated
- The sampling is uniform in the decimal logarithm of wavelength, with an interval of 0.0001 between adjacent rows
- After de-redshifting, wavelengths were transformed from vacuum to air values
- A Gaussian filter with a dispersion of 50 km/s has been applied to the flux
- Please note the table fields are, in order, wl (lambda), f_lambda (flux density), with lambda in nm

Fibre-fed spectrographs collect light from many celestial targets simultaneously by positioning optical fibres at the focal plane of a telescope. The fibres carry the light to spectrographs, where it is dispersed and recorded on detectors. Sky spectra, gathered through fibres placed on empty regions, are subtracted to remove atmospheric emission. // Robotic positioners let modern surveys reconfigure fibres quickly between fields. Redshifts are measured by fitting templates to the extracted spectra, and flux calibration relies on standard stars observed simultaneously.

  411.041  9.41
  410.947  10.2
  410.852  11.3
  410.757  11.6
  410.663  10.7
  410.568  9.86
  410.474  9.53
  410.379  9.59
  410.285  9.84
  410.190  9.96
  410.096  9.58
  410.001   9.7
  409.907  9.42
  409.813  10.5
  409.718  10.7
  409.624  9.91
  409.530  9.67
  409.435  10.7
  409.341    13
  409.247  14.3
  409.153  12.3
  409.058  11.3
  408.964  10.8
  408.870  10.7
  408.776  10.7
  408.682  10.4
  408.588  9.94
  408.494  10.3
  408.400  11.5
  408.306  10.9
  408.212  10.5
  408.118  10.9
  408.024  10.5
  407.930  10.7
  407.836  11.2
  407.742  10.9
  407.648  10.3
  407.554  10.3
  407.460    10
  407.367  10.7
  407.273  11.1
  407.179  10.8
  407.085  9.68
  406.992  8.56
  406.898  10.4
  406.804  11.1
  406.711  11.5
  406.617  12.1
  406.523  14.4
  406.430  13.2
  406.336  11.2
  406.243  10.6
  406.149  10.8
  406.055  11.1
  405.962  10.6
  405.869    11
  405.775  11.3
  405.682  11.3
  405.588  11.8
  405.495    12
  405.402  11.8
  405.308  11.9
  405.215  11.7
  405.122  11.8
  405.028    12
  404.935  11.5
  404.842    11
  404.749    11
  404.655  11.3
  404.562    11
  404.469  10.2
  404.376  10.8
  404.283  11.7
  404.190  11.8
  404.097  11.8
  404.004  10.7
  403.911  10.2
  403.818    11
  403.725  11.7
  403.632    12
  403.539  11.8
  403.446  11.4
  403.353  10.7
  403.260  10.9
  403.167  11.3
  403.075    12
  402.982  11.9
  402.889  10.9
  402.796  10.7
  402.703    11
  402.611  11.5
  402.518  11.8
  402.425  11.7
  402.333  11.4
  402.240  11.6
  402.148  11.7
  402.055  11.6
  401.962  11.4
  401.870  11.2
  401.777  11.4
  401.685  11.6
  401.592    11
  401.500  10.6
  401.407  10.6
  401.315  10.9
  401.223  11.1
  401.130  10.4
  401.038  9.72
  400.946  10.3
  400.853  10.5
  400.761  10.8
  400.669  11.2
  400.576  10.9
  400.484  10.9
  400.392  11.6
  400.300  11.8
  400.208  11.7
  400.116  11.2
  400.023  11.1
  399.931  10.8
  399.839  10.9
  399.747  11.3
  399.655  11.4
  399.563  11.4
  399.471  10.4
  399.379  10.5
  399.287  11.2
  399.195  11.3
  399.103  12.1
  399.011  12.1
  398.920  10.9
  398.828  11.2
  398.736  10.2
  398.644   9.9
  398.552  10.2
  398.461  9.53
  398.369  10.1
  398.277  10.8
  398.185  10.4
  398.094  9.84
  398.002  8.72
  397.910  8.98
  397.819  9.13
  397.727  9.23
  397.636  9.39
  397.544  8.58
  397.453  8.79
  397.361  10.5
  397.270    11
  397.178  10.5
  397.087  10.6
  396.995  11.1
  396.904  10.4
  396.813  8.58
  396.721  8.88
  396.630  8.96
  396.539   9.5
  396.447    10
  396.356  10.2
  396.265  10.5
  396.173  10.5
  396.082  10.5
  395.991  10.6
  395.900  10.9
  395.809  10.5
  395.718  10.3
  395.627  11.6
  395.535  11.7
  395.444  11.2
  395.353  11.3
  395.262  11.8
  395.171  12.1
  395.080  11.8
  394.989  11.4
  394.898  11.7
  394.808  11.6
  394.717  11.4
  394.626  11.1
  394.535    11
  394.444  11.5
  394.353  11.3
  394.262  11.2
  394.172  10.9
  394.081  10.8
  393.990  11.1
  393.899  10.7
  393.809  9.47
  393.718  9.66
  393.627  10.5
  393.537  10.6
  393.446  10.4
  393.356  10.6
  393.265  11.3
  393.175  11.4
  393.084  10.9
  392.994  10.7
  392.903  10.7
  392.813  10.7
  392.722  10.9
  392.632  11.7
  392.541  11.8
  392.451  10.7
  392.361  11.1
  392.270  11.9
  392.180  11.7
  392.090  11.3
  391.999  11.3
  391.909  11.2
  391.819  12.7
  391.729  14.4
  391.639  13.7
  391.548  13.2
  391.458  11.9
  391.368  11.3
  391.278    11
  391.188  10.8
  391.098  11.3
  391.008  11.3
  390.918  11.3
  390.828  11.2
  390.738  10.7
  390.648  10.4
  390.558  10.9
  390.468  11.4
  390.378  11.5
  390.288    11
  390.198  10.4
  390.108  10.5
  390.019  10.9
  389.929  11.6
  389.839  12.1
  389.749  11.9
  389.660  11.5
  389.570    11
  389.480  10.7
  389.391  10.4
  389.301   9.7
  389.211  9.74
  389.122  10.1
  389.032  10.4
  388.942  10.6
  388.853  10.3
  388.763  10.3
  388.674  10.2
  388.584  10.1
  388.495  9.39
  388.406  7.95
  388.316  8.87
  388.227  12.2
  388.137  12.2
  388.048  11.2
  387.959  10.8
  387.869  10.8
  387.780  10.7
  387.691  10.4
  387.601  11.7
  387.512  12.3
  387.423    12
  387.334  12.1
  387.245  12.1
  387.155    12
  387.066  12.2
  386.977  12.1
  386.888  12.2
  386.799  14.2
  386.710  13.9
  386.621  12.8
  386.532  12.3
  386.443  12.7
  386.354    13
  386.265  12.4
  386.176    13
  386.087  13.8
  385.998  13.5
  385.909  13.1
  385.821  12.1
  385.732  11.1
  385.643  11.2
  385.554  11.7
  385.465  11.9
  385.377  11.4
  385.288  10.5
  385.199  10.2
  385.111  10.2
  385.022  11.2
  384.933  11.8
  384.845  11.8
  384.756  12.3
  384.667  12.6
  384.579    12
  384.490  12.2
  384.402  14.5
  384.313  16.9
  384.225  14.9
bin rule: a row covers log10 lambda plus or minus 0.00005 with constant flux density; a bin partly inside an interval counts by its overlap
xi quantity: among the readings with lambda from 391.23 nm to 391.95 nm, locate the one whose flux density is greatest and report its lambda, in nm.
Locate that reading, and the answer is 391.729 nm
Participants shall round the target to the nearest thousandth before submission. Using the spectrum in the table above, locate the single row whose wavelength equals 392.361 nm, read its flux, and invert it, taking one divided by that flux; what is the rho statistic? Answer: 0.090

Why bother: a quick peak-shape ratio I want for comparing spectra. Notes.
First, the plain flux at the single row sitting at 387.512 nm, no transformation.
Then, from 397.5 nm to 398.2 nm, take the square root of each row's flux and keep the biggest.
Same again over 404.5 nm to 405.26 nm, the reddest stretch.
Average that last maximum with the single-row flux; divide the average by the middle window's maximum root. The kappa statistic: 2.44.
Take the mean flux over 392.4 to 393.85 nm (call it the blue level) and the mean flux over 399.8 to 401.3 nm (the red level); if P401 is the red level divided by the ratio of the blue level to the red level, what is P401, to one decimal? 11.1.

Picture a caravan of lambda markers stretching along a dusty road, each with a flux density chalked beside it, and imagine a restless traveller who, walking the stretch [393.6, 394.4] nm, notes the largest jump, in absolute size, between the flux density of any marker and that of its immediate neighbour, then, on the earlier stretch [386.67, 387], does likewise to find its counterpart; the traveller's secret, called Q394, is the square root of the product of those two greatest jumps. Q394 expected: 1.6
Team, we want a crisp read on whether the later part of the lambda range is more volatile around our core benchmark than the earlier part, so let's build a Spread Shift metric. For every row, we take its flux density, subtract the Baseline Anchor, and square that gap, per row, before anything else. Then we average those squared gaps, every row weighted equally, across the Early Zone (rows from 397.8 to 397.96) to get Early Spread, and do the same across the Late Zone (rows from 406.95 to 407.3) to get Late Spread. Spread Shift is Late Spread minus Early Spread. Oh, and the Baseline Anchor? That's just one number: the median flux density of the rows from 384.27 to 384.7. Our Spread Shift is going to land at -5.0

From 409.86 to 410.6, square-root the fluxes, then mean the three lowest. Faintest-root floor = 3.08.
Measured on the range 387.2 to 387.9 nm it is 3.26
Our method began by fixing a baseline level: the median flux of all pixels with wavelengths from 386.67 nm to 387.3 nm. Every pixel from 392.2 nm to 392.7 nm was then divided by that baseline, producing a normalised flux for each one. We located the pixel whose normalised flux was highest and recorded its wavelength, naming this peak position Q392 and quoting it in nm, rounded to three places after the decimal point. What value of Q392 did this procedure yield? 392.270 nm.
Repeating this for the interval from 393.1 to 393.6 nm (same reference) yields 393.175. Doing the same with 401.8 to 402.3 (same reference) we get 402.148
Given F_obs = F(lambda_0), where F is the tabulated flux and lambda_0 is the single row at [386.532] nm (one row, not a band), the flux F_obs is 12.3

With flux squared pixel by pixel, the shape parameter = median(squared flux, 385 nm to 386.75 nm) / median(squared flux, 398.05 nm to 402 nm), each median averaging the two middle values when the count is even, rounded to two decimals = 1.25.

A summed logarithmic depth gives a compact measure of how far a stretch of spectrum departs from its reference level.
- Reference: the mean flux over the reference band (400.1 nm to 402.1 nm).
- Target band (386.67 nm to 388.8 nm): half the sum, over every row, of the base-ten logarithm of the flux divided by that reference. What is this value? 0.10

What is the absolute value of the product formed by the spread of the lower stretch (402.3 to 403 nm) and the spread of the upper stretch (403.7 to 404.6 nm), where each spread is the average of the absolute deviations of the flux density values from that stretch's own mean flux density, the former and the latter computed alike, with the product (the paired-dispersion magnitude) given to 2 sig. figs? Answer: 0.20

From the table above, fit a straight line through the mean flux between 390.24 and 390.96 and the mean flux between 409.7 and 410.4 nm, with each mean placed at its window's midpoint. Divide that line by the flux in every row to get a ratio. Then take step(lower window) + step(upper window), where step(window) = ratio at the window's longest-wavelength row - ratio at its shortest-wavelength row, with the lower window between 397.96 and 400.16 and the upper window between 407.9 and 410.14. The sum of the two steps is -0.18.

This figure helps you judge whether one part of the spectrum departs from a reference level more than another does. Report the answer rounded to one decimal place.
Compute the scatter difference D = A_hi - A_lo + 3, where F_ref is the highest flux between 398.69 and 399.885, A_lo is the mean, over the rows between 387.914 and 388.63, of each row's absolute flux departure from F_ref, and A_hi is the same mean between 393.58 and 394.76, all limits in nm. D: 2.5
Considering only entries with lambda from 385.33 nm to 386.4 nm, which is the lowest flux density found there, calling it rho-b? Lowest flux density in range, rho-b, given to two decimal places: 11.10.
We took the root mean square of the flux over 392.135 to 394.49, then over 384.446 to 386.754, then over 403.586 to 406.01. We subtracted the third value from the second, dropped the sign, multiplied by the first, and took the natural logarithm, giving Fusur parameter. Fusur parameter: 2.16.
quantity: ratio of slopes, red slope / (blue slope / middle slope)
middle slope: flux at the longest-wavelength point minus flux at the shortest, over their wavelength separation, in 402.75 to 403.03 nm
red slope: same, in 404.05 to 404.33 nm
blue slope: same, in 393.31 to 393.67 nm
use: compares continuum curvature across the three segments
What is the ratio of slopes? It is 9.4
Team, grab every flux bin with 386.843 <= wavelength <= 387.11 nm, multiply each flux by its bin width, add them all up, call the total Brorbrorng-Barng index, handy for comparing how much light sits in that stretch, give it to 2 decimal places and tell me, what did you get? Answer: 3.25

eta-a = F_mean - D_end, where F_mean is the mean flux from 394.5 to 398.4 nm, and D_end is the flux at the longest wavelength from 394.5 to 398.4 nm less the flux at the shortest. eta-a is 11.3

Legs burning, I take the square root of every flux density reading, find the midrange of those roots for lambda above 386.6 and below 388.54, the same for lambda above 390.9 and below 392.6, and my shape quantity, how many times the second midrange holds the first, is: 1.07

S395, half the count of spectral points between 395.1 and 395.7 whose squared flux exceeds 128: 2.0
